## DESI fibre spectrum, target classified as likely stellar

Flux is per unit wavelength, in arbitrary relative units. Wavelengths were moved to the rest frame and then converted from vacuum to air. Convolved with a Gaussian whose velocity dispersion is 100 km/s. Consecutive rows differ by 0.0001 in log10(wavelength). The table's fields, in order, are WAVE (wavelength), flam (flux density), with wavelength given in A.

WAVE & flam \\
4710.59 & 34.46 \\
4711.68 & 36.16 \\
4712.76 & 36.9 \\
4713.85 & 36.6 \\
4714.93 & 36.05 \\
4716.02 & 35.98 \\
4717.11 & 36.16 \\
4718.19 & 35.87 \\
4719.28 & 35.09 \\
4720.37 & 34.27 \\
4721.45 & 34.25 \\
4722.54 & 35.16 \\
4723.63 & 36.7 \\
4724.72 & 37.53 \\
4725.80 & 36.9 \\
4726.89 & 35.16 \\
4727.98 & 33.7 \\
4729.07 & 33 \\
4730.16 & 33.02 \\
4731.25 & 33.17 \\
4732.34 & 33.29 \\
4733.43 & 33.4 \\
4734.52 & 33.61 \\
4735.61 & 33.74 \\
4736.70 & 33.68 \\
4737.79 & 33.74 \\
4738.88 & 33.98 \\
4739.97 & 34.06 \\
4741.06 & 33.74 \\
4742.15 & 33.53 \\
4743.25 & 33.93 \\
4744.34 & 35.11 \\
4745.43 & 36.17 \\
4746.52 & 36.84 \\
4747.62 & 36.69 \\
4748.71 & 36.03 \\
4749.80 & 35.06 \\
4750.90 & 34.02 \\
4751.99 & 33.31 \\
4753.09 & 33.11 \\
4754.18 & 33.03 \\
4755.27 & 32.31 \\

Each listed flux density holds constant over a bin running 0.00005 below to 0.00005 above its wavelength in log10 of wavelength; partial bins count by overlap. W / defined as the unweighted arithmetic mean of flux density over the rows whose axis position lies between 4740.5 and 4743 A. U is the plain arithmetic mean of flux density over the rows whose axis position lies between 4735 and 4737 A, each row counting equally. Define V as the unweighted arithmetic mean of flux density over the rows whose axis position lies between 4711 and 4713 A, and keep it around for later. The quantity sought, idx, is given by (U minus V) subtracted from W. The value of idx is 36.5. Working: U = 33.7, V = 36.5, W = 33.6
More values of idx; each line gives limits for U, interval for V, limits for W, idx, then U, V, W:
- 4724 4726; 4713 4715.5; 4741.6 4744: 32.8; 37.2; 36.3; 33.7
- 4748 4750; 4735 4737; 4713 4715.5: 34.5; 35.5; 33.7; 36.3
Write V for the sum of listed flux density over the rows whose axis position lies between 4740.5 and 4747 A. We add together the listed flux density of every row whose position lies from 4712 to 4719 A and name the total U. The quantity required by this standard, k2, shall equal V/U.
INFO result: 0.96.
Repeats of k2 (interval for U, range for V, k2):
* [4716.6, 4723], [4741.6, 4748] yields 1.01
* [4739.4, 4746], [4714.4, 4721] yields 1.03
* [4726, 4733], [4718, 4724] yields 1.05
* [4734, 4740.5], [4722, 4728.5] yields 1.06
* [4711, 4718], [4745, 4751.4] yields 0.99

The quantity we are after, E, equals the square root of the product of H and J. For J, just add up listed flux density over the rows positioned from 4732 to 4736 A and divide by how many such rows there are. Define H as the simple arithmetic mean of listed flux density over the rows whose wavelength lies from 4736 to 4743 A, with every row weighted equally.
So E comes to 33.6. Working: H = 33.8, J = 33.5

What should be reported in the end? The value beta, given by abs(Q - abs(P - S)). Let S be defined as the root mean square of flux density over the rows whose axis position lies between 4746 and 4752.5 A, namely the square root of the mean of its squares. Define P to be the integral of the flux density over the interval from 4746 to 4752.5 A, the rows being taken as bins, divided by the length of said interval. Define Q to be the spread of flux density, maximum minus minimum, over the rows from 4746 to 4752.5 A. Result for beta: 3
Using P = 35.3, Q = 3.5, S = 35.3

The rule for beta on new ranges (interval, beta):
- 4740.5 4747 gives 3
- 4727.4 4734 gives 1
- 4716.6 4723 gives 2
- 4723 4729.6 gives 4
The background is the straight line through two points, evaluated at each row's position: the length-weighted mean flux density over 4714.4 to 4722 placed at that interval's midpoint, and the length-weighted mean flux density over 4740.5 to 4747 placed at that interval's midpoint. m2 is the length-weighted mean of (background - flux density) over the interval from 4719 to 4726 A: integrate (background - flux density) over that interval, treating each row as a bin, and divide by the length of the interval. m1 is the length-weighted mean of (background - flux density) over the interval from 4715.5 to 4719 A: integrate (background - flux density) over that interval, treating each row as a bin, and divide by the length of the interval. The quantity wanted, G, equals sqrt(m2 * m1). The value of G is 0.46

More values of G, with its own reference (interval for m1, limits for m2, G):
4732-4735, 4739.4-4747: 0.48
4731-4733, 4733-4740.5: 1.53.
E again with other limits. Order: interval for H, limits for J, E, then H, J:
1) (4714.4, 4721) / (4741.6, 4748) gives 35.5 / 35.6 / 35.4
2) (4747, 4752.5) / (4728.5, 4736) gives 34.2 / 35.0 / 33.3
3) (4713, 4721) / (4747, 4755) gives 35.1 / 35.7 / 34.5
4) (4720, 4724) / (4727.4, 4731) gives 34.2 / 35.1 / 33.2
